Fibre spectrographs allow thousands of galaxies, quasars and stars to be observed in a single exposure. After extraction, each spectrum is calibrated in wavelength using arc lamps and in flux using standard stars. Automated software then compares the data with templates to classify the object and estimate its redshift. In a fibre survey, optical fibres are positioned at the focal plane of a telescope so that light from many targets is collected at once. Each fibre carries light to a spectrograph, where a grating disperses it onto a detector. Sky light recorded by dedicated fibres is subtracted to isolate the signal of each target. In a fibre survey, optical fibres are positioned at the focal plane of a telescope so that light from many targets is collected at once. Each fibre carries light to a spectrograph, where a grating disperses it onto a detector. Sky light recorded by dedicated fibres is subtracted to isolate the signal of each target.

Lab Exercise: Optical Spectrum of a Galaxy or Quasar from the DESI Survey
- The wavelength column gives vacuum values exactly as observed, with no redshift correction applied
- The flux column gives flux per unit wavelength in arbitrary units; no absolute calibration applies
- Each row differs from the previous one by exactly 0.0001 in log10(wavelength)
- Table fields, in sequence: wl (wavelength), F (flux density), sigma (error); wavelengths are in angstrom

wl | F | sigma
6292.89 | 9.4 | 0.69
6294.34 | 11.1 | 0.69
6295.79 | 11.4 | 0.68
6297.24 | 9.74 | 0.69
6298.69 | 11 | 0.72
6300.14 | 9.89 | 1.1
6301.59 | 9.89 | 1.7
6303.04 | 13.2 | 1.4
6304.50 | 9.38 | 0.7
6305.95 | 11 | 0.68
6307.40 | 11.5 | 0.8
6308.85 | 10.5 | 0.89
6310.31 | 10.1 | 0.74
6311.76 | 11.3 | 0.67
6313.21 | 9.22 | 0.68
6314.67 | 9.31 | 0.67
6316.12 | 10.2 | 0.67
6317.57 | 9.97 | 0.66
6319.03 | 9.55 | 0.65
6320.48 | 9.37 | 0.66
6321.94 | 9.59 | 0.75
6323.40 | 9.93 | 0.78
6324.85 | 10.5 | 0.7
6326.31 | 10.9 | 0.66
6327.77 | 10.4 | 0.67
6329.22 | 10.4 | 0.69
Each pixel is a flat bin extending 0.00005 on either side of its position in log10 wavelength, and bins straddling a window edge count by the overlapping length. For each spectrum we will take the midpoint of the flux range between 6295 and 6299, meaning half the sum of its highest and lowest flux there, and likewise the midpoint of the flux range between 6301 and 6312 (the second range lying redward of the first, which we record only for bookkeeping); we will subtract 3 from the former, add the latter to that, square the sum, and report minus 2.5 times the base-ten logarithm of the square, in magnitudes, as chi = -6.38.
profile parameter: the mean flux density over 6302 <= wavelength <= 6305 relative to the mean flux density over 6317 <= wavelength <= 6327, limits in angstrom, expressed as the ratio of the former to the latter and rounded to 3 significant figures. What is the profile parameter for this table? 1.13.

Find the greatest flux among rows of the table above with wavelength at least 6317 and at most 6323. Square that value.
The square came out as 99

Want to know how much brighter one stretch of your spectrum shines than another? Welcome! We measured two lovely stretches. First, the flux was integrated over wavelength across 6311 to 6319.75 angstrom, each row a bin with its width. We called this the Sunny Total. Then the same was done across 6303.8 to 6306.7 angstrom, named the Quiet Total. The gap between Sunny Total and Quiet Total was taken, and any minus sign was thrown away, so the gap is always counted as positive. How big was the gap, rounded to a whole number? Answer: 57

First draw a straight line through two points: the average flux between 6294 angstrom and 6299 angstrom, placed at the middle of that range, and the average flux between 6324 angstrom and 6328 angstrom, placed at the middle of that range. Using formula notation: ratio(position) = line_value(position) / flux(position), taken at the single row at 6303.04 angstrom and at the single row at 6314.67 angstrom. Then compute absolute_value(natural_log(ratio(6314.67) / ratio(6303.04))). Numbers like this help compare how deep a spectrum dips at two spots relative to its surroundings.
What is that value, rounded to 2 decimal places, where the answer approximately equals 0.34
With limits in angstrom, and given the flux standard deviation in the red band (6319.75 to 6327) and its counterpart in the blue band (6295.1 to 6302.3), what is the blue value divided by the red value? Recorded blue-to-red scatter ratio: 1.2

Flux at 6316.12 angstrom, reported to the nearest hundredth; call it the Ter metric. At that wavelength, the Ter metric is 10.20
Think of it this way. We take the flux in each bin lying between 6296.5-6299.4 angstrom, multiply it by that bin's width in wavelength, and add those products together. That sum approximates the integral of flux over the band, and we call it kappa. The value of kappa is 30.1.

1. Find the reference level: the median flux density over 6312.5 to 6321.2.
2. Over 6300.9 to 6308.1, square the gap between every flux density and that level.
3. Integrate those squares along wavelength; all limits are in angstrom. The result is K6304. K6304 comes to 30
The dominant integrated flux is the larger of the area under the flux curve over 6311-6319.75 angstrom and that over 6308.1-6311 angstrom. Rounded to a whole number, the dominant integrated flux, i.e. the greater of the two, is 87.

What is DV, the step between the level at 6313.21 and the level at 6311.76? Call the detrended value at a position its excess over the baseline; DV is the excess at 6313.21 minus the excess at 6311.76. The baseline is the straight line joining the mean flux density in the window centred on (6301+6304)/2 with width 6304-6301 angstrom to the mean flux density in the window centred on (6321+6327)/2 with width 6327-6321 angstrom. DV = -2.0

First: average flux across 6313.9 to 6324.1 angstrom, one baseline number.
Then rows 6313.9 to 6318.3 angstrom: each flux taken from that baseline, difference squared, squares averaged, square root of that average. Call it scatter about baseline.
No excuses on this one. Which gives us 0.40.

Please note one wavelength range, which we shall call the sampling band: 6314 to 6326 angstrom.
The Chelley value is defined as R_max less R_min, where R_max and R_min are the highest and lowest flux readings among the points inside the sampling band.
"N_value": 1.2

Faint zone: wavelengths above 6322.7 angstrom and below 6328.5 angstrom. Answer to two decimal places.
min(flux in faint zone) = 9.93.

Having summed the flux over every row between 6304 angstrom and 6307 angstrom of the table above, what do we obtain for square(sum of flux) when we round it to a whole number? 415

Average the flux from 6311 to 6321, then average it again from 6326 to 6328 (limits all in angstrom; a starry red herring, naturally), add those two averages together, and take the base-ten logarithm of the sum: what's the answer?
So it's 1.31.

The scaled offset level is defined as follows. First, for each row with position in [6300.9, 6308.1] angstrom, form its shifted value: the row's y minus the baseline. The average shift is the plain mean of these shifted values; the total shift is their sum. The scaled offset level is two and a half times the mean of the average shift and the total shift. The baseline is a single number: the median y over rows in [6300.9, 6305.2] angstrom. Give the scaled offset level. 8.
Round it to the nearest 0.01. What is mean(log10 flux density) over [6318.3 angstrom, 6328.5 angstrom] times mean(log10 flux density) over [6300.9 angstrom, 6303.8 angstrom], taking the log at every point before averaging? 1.06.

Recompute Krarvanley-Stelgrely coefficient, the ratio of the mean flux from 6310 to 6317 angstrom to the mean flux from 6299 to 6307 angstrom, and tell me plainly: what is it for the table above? 0.94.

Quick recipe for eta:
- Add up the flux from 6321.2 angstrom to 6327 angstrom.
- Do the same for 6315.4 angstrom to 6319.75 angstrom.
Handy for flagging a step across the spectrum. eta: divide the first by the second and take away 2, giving -0.6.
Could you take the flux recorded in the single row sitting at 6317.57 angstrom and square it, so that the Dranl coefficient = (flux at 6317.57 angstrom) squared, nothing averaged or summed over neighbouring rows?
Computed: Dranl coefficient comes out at 99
